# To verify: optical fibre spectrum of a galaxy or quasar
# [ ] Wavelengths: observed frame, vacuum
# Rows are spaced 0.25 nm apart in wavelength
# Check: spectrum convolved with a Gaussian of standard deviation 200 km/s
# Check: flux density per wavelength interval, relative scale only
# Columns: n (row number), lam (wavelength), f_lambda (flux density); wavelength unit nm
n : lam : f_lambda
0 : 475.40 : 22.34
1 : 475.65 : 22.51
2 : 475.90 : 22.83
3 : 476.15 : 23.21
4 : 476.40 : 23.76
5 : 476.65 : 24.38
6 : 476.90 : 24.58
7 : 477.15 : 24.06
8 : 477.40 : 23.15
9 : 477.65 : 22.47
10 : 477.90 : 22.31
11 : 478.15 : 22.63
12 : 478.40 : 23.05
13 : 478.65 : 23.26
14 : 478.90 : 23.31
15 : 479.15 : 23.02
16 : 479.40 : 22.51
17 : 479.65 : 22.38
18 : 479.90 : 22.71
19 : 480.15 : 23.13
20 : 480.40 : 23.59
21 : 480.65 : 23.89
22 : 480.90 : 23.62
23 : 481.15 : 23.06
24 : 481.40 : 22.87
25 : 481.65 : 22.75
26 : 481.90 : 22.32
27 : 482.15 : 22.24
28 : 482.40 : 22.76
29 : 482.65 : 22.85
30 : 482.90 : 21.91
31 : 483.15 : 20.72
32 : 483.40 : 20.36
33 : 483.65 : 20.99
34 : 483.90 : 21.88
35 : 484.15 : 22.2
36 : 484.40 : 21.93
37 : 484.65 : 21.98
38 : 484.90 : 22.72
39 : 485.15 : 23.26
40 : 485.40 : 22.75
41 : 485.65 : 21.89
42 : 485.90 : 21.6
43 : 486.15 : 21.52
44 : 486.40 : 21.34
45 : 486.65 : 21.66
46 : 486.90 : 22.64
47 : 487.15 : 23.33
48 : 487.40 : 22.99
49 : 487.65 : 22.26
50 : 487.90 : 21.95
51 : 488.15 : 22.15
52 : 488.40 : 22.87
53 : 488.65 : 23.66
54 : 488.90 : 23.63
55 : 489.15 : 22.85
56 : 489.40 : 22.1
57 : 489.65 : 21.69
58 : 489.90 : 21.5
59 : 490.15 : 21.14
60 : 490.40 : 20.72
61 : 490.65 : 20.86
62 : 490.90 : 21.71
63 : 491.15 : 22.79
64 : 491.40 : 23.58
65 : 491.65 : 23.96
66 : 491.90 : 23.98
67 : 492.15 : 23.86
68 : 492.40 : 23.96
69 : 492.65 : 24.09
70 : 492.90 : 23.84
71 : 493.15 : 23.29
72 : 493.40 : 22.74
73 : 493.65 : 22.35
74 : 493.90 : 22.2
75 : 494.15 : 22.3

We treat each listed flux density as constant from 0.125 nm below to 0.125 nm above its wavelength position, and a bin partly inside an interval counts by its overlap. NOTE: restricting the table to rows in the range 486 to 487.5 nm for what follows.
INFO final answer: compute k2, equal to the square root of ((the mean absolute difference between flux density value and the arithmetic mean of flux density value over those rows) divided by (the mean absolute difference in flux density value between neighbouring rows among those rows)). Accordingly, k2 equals 1.21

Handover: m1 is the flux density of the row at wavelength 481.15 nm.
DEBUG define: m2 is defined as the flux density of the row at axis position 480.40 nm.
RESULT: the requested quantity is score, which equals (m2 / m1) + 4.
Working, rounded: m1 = 23.06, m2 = 23.59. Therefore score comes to 5.02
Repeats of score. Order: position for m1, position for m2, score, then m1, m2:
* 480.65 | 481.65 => 4.95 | 23.89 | 22.75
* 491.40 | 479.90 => 4.96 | 23.58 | 22.71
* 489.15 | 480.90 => 5.03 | 22.85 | 23.62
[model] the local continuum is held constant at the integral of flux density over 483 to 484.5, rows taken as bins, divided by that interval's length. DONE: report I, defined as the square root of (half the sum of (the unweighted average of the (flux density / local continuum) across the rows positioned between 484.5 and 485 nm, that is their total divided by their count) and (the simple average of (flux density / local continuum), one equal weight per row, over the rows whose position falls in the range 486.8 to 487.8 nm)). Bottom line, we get 1.03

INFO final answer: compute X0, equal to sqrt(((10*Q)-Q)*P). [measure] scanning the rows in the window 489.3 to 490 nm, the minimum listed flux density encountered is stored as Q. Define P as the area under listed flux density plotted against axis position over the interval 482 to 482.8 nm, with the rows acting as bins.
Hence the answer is 59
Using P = 18.1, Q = 21.5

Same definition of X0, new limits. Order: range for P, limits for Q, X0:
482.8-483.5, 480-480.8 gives 55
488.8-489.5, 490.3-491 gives 55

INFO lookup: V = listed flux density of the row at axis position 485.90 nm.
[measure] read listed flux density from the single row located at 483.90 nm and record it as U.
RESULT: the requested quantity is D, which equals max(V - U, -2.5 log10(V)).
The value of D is -0.3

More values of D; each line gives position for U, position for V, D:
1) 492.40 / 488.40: -1.1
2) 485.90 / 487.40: 1.4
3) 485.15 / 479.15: -0.2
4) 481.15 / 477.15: 1.0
